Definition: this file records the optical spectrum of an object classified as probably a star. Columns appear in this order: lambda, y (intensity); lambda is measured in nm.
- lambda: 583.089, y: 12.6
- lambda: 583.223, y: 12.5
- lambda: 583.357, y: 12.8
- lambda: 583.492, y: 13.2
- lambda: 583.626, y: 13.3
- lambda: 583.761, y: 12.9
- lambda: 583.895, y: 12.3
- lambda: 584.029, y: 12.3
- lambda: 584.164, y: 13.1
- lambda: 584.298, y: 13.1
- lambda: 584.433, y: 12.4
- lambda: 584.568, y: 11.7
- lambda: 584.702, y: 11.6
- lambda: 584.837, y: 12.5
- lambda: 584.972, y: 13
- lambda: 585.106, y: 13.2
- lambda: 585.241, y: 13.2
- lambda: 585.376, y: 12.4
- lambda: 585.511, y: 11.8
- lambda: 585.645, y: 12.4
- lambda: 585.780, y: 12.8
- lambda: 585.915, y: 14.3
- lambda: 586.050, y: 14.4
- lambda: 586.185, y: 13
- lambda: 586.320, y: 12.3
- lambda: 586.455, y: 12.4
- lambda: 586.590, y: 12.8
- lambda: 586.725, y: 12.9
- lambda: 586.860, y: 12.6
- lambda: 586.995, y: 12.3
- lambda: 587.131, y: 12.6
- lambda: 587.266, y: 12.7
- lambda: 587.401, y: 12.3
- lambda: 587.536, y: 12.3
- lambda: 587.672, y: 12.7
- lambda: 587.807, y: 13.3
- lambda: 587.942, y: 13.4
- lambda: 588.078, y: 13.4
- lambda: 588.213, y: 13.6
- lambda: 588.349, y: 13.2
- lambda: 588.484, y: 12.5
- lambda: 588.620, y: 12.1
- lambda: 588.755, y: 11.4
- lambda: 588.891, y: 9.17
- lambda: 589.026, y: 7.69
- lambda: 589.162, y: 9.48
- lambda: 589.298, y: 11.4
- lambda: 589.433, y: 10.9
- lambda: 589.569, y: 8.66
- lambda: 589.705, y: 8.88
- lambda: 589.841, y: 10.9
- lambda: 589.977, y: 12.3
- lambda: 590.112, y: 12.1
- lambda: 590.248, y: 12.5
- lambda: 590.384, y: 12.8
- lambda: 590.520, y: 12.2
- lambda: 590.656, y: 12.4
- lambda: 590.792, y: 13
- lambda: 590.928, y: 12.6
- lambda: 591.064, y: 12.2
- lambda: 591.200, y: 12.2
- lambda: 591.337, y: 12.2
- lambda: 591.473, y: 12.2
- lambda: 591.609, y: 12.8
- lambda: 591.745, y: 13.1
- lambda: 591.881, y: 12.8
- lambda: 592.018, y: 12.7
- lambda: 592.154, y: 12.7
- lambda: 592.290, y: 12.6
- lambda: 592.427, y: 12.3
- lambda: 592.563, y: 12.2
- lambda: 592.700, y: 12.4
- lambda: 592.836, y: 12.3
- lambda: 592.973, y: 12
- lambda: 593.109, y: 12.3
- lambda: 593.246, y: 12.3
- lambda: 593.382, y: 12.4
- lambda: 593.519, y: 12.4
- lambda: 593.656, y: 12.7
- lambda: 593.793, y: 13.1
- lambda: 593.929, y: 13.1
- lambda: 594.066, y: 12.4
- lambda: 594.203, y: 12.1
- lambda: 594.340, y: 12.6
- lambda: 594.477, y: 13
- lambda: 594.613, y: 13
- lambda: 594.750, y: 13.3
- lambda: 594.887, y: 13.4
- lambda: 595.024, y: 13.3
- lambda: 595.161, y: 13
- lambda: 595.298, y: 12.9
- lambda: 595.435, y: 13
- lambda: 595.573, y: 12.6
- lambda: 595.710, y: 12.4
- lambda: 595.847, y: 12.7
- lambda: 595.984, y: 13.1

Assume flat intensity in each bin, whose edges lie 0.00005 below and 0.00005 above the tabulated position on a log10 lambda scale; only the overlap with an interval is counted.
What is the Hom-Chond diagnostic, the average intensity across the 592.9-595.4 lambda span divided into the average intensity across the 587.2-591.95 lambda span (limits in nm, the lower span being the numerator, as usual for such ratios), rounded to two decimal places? 0.94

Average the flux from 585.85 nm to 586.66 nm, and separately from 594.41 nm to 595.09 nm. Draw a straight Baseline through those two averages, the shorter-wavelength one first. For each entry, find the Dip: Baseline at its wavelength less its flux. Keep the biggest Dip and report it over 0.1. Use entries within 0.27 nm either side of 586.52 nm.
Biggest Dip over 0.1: 9.0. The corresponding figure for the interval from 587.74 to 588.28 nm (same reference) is -1.0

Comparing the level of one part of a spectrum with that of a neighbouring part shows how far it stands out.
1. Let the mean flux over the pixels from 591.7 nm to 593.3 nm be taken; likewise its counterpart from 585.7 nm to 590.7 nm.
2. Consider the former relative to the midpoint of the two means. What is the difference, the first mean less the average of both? 0.2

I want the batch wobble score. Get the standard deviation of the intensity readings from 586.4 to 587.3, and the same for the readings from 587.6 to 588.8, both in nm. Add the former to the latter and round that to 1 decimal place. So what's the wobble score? 0.9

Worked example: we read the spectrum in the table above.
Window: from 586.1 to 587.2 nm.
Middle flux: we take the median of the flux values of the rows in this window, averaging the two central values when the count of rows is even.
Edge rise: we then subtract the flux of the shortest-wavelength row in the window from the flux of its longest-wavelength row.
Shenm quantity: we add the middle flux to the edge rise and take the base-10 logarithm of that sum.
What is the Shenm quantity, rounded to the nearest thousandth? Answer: 1.086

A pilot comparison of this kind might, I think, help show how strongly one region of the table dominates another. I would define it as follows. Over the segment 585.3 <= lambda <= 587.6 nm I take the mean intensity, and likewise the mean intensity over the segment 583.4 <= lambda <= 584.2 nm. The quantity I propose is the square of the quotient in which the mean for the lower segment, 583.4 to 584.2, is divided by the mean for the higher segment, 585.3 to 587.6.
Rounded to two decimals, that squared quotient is 1.02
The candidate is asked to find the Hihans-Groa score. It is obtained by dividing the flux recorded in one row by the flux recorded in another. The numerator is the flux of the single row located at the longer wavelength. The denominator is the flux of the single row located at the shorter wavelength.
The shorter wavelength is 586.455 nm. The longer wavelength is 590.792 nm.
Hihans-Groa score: 1.05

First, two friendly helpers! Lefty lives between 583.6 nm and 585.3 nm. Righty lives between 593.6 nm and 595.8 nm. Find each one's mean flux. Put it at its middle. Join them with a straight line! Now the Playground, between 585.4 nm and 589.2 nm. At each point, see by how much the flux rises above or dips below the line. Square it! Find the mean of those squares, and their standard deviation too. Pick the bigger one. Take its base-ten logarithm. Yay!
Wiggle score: 0.7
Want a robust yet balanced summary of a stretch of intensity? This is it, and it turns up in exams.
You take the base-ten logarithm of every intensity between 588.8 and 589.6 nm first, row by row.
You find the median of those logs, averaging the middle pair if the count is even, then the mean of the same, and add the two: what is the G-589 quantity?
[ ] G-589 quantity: 1.95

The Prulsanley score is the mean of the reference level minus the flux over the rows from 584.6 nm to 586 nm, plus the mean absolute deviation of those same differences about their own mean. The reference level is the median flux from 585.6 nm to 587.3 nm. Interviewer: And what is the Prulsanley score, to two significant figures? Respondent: 0.56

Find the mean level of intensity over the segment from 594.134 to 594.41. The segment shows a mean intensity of 12.3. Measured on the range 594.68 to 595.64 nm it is 13.1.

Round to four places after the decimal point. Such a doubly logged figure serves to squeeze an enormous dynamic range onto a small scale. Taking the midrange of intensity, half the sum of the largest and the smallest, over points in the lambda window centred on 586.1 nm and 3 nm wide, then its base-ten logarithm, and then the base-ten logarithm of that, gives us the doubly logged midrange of 0.0469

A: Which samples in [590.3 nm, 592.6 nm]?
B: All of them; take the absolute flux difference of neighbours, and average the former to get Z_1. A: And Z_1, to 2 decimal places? 0.25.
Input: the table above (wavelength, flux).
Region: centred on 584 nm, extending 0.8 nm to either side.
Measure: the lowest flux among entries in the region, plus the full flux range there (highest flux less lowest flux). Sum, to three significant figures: 13.3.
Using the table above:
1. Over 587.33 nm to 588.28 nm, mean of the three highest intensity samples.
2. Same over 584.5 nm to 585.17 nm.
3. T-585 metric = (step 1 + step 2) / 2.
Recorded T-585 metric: 13.2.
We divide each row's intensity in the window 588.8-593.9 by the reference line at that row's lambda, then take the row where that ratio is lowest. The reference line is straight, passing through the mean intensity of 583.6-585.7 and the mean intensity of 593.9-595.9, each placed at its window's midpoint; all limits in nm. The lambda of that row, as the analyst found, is 589.026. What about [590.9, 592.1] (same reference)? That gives 591.473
